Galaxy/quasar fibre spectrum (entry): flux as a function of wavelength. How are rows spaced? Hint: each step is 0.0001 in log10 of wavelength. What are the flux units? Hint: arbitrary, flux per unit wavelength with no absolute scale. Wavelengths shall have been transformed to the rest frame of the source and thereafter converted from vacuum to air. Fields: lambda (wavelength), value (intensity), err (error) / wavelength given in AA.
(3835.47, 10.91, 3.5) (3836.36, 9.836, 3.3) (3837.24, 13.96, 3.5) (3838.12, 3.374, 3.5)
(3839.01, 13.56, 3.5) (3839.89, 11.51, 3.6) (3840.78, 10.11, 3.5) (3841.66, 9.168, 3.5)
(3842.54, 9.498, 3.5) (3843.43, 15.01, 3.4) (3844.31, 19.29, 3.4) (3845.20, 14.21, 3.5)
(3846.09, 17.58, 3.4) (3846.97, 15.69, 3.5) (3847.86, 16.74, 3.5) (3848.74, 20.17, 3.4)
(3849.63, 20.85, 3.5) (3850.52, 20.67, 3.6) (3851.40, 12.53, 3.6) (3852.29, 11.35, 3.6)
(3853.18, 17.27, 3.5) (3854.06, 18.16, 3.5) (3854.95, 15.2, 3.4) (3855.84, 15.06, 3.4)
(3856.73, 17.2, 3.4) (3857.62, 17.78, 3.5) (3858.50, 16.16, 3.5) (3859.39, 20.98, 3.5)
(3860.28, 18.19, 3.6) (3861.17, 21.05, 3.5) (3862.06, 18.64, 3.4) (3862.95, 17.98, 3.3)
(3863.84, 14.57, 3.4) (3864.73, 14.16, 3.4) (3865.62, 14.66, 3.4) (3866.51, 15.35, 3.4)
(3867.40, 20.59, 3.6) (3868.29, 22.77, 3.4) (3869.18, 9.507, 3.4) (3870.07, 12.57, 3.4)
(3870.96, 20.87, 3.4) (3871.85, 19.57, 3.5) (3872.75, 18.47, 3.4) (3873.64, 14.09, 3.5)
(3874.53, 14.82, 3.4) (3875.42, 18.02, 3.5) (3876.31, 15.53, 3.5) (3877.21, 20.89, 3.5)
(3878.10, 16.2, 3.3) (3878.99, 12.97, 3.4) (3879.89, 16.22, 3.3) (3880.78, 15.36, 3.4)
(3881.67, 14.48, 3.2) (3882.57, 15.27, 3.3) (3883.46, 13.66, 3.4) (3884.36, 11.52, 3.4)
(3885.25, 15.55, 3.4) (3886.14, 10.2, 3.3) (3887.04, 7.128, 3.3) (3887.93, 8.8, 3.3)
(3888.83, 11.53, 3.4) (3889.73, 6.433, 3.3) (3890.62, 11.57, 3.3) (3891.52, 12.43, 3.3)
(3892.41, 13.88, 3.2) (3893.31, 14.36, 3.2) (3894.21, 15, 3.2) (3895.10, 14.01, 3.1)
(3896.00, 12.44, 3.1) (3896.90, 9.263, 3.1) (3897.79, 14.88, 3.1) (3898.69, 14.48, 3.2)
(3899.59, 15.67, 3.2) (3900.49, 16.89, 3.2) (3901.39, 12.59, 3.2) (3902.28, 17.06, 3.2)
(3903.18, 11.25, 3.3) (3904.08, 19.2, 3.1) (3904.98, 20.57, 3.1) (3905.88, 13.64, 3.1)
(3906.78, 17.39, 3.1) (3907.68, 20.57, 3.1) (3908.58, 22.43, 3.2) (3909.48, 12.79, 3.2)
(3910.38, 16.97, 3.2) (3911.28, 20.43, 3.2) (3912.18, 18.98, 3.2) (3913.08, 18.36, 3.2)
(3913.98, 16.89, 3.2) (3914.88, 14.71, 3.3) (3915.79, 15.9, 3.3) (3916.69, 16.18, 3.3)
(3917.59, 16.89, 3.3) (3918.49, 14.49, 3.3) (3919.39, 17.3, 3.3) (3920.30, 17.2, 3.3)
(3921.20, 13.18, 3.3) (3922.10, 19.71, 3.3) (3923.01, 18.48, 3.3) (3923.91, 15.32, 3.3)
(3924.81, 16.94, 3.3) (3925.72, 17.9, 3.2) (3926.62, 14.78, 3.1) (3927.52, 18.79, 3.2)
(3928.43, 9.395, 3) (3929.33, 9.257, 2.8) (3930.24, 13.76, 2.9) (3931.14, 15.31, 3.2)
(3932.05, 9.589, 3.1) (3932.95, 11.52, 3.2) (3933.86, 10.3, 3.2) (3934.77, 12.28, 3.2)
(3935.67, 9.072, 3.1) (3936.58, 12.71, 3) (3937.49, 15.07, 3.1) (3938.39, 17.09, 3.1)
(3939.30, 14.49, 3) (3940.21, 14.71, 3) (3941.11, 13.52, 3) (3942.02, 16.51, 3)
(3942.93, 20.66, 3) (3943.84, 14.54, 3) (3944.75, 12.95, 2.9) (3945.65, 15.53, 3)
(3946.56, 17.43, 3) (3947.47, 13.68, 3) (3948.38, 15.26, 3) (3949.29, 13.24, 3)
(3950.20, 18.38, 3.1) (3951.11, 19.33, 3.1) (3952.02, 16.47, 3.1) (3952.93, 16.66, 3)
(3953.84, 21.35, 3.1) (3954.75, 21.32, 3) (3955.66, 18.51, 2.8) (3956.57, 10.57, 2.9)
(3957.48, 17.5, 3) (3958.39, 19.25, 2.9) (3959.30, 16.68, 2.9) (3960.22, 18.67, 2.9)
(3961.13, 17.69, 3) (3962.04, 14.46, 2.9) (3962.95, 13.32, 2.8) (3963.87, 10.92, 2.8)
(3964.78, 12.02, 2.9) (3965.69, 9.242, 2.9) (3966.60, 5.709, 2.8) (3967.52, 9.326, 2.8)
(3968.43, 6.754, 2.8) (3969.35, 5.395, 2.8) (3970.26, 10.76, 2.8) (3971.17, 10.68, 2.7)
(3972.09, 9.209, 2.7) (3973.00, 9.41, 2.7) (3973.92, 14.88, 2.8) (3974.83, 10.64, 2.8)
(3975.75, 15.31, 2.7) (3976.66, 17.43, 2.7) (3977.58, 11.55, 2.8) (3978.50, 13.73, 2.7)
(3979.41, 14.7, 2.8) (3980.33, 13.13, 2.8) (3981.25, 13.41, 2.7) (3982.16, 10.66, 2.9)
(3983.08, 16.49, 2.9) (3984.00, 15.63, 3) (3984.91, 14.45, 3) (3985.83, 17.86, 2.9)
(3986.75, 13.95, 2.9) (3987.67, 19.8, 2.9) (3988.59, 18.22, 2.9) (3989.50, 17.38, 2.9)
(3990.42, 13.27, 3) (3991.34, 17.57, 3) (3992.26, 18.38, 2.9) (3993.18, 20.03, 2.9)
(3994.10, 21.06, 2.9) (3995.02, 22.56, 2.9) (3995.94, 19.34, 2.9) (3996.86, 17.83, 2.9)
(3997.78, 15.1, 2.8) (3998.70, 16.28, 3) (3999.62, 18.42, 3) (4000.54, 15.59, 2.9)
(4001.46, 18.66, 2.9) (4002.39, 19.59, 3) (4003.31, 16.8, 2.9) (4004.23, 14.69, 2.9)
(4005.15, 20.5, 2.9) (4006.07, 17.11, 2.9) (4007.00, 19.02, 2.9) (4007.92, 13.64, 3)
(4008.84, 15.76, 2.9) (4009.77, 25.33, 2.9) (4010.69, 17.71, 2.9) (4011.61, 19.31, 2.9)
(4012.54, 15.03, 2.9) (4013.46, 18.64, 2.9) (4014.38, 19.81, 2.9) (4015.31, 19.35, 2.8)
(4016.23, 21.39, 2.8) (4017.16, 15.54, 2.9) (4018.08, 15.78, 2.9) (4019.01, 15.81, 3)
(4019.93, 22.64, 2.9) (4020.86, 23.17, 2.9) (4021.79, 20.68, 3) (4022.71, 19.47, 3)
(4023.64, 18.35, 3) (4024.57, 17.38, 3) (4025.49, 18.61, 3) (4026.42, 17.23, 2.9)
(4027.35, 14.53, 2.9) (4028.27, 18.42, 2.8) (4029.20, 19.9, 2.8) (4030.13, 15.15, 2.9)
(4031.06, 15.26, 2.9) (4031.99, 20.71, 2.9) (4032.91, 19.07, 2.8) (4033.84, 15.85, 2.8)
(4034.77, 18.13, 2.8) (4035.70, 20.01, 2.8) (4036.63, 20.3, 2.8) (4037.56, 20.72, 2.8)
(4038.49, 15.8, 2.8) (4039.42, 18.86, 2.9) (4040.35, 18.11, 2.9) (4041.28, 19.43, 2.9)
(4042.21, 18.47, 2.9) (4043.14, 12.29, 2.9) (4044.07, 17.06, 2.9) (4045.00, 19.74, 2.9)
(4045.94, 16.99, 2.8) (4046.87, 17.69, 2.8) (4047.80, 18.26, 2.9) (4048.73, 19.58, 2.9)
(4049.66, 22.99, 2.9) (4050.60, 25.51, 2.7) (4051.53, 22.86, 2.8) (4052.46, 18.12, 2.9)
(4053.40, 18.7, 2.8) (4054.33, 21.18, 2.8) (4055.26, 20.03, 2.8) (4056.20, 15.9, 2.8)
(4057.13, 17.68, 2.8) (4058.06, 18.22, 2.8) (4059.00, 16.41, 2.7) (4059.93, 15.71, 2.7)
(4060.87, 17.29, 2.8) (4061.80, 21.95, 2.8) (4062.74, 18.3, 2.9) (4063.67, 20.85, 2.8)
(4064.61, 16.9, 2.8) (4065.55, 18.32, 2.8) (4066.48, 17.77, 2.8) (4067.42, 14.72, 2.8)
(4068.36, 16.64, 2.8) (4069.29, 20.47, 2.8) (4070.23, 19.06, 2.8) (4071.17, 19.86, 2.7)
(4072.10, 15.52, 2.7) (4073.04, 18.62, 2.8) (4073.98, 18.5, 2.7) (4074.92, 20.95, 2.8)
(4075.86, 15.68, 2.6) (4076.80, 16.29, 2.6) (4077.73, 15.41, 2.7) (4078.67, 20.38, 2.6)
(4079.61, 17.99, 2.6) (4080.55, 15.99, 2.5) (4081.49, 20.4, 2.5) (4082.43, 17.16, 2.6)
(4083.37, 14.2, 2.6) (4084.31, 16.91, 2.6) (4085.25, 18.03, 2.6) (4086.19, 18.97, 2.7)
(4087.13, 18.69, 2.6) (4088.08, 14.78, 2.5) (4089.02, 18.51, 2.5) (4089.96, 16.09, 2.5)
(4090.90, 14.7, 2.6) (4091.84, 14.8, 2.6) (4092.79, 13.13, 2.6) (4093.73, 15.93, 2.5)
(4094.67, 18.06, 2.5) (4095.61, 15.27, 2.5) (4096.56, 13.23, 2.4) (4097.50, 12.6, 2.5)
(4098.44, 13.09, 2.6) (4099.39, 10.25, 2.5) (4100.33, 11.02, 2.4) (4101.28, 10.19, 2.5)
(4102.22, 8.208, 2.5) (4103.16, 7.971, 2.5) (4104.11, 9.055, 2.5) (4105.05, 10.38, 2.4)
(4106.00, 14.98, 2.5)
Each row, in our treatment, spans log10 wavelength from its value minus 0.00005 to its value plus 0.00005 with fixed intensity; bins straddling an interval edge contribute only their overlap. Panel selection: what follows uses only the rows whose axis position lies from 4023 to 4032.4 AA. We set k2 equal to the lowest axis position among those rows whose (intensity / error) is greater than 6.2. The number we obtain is 4025.49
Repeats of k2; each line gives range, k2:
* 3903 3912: 3904.98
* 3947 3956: 3951.11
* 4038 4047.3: 4039.42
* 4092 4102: 4093.73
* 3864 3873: 3868.29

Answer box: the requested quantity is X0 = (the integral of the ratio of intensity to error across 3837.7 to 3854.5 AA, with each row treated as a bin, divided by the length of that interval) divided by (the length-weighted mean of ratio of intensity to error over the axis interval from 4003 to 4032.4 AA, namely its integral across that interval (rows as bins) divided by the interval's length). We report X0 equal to 0.67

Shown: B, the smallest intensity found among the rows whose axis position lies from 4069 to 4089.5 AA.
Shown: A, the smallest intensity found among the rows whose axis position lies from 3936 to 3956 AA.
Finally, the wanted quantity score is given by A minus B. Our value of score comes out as -1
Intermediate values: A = 12.71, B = 14.2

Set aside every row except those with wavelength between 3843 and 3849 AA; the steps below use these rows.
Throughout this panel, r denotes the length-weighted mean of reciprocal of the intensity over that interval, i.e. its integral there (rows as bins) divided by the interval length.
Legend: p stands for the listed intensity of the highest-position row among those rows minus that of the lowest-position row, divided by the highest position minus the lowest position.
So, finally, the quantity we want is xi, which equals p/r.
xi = 16.2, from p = 0.97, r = 0.060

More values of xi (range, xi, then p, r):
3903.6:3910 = -20.6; -1.19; 0.058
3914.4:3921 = 7.3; 0.46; 0.063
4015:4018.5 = -22.7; -1.29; 0.057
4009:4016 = -20.3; -1.08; 0.053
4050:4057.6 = -23.6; -1.20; 0.051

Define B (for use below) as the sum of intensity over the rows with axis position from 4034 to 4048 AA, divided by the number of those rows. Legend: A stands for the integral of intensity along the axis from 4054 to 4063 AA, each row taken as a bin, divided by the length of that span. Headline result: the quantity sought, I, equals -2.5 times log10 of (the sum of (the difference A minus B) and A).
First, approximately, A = 18.2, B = 18.1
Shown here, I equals -3.16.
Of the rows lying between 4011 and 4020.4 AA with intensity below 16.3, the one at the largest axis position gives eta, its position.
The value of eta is 4019.01 AA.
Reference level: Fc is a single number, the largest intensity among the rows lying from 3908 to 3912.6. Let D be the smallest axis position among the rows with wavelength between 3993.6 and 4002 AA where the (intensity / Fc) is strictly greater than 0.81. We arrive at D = 3994.10 AA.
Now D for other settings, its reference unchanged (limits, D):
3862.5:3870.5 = 3867.40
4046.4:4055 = 4047.80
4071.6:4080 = 4073.04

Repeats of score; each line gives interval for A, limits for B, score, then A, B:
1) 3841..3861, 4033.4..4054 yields -3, 9.168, 12.29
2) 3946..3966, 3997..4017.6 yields -4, 9.242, 13.64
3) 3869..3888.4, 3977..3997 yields -4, 7.128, 10.66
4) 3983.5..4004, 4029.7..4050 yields 1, 13.27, 12.29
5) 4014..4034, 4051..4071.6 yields 0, 14.53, 14.72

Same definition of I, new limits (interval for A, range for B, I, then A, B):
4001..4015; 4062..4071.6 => -3.13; 18.1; 18.3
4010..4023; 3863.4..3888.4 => -3.40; 19.0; 15.1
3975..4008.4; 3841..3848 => -3.17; 16.6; 14.6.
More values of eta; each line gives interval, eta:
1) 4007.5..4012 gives 4008.84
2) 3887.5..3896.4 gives 3896.00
